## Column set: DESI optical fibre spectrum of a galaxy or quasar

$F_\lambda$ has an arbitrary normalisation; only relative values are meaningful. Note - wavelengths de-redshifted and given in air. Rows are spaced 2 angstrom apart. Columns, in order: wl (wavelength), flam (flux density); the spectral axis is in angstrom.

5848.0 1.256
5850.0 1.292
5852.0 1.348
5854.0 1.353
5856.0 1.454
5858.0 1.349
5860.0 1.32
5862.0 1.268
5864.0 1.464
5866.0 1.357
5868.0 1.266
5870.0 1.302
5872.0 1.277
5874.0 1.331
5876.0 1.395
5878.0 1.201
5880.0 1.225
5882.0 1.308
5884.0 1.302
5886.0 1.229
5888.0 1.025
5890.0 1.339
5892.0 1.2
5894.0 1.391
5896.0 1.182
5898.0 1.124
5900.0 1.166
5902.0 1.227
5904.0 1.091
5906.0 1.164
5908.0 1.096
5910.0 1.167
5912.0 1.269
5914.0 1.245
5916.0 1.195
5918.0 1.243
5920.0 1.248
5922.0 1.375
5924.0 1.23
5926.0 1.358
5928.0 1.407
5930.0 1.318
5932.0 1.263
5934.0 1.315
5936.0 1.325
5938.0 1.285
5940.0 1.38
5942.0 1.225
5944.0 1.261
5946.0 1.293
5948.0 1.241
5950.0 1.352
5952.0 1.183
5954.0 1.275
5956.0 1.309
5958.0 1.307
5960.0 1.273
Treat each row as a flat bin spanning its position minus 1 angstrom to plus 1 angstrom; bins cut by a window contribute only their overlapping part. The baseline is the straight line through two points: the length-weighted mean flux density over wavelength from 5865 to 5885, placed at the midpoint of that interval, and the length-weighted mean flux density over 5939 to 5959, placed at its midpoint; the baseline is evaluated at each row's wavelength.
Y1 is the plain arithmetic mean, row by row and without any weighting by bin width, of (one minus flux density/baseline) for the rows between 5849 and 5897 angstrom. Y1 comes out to -0.002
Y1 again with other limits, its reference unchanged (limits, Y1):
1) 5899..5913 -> 0.095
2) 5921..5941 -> -0.031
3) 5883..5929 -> 0.047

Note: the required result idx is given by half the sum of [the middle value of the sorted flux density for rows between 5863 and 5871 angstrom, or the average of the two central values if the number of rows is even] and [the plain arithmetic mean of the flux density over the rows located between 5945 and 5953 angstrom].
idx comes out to 1.298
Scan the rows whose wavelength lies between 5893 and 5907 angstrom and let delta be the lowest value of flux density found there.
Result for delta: 1.091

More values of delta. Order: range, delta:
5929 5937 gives 1.263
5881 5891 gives 1.025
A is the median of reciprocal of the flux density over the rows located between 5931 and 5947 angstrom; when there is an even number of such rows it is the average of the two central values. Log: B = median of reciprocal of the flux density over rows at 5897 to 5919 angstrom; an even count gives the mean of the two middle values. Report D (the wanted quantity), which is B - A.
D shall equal 0.08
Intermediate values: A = 0.776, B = 0.86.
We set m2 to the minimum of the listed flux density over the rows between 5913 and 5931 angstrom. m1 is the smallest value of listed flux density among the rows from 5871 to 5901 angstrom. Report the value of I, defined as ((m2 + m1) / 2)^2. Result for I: 1.23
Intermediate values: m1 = 1.025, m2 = 1.195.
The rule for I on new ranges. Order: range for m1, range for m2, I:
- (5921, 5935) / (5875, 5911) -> 1.27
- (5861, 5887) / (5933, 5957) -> 1.42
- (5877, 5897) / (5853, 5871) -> 1.31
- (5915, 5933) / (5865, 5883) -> 1.44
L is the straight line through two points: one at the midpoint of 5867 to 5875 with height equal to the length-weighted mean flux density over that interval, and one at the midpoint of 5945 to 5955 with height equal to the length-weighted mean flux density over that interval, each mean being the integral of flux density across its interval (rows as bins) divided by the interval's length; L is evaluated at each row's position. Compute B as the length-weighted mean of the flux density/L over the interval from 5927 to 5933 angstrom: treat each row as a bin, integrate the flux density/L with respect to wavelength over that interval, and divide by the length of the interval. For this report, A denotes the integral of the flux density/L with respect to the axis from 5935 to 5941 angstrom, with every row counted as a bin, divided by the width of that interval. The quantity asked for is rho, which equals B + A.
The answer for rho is 2.09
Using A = 1.05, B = 1.04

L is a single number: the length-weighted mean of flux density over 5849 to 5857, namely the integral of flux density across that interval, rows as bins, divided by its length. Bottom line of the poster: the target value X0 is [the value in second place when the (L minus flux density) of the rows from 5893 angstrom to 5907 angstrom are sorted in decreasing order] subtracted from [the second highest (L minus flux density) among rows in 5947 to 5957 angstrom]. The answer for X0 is -0.12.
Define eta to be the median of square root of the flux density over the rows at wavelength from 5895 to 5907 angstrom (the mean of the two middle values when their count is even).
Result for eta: 1.08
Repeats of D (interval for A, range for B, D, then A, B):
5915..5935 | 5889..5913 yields 0.08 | 0.776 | 0.85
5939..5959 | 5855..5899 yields -0.01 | 0.779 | 0.77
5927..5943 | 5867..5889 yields 0.02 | 0.760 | 0.78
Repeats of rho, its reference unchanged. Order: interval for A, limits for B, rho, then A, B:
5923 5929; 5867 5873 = 2.03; 1.04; 0.99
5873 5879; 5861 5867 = 2.06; 1.01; 1.05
